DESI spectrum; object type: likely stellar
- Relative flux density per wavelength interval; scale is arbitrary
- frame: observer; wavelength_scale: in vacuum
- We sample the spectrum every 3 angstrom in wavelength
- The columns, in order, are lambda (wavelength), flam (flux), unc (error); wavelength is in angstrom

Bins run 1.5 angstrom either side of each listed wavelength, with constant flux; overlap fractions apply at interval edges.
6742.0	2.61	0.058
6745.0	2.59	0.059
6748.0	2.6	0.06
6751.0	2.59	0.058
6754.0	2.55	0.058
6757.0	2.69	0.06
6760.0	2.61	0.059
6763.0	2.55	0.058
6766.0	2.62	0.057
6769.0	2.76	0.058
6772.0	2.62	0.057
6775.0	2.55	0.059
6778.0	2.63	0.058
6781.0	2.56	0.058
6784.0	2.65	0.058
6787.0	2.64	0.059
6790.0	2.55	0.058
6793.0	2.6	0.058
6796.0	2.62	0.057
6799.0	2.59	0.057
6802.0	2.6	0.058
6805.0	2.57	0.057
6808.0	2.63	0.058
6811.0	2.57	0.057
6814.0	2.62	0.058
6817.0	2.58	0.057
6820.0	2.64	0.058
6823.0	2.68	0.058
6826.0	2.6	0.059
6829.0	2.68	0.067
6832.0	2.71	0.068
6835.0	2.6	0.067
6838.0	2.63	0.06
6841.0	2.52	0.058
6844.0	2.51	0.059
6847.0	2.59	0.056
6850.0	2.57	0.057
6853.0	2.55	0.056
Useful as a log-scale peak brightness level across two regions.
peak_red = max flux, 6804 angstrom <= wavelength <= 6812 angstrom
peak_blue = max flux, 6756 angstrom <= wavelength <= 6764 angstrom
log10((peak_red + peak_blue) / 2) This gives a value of 0.425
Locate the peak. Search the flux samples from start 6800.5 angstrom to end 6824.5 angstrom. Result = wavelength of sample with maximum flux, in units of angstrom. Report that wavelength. 6823.0 angstrom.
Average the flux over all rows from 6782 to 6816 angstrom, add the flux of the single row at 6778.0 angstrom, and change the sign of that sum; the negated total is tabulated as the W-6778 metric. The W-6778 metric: -5.23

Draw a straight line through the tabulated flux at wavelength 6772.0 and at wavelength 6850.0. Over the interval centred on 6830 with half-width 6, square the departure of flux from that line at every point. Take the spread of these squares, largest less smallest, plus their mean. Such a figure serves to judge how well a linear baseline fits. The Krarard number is 0.023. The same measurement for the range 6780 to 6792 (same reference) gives 0.005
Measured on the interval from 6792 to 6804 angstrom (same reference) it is 0.000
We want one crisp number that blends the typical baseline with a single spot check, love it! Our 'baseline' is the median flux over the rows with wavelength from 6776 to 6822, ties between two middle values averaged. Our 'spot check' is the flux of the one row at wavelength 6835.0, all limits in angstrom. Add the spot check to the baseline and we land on 5.20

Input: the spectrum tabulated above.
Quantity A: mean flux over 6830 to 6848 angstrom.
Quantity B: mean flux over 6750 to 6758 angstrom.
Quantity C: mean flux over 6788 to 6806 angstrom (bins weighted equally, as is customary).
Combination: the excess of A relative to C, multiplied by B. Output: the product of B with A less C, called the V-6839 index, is 0.01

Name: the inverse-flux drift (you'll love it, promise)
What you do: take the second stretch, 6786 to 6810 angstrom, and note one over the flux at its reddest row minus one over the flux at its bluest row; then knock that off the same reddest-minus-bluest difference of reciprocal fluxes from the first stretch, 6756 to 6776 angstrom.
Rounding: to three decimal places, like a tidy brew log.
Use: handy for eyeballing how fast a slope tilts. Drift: 0.019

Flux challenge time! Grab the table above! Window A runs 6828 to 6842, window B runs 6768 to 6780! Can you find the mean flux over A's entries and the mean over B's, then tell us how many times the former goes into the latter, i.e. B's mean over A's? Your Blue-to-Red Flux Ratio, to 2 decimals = 1.00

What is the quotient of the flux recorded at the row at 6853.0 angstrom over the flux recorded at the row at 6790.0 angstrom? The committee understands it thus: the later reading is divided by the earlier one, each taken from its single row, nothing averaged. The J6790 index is 1.00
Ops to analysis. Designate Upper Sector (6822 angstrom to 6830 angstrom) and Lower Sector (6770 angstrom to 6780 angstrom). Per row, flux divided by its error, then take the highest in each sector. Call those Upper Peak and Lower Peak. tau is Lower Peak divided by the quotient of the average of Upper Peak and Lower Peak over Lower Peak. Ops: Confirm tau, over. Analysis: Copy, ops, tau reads 45.8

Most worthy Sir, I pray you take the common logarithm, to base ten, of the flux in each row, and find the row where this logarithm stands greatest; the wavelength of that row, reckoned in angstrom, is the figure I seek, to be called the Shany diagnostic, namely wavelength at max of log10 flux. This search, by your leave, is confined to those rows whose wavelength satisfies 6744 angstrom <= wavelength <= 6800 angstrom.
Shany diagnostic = 6769.0 angstrom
